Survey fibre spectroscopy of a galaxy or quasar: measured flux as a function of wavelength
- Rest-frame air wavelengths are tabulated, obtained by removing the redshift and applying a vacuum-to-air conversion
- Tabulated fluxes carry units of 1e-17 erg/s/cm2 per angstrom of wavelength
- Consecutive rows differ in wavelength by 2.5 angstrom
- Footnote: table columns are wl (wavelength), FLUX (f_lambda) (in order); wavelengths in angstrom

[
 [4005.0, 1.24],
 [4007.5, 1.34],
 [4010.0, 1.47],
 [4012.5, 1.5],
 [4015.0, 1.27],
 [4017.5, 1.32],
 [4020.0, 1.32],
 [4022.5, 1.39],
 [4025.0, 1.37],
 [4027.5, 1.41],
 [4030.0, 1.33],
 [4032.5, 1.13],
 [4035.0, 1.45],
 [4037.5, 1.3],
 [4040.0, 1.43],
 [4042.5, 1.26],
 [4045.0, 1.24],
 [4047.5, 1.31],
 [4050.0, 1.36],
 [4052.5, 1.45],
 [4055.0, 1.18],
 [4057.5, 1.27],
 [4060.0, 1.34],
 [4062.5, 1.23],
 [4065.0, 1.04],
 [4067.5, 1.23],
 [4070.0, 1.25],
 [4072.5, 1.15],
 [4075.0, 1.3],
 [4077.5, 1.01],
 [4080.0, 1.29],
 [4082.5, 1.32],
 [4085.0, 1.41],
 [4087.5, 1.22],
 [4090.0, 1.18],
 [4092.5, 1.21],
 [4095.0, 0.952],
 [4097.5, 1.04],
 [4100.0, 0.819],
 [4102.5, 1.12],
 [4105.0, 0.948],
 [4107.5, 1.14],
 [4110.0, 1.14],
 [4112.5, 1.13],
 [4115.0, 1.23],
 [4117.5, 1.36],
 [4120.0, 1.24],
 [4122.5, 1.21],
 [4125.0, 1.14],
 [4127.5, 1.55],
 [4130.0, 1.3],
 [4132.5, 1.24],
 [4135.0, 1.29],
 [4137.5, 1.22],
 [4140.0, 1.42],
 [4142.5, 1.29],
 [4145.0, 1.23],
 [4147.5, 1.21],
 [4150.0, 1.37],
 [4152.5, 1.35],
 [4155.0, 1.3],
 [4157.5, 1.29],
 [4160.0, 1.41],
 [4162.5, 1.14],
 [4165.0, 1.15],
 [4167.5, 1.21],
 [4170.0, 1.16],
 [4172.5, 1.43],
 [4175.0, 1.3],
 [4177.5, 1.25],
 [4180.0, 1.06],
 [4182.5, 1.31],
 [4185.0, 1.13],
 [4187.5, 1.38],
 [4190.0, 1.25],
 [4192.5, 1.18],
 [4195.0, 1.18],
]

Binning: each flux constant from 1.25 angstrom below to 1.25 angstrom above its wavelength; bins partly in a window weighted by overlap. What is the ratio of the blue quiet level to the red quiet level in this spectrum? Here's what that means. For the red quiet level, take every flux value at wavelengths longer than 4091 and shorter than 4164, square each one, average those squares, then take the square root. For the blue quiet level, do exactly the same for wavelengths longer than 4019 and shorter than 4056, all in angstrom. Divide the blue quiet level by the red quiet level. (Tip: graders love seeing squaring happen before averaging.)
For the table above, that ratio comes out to 1.09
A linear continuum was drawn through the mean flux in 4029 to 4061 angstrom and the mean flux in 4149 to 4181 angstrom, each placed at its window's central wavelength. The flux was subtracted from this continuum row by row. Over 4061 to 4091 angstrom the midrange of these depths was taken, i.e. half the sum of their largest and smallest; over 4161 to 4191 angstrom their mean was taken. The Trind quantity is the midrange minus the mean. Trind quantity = 0.06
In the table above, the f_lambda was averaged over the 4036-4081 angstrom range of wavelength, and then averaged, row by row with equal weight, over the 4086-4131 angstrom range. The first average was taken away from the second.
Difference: -0.10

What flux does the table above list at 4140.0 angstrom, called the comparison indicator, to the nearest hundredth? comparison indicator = 1.42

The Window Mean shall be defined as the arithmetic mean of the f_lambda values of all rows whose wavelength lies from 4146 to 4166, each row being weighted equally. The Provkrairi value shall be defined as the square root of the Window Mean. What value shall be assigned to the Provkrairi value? 1.13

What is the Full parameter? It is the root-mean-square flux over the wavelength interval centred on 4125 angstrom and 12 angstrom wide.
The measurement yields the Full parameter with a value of 1.30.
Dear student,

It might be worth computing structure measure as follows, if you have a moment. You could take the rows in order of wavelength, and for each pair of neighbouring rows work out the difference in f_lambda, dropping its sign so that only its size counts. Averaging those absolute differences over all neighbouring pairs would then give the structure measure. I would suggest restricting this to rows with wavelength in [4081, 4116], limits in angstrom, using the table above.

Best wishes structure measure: 0.13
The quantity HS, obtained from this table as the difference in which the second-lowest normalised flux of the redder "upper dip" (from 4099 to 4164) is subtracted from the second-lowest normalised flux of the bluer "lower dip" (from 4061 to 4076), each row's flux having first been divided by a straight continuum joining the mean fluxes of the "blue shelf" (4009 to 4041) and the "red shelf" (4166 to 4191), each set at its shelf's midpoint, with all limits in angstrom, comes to 0.14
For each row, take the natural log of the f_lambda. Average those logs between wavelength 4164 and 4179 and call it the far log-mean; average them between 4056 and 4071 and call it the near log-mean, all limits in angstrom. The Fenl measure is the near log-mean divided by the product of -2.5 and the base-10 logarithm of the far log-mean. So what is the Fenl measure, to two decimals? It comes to 0.12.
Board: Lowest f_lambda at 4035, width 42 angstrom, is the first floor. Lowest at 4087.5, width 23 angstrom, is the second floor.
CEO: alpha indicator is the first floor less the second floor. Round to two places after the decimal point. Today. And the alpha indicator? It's 0.18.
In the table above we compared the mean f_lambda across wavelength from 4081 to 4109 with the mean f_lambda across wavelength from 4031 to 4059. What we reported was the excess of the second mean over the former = 0.18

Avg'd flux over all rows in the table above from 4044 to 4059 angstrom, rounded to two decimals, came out 1.30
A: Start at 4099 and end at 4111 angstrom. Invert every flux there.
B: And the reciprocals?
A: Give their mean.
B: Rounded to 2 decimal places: 0.98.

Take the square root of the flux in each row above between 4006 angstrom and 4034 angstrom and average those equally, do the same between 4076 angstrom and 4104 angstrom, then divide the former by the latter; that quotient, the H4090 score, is 1.09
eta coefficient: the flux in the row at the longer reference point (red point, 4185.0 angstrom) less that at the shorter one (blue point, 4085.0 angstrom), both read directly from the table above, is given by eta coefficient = -0.28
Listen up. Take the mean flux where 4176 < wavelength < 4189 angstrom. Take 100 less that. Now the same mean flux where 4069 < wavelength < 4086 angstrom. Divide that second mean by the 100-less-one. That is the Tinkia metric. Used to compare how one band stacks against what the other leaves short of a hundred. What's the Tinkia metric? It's 0.0126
